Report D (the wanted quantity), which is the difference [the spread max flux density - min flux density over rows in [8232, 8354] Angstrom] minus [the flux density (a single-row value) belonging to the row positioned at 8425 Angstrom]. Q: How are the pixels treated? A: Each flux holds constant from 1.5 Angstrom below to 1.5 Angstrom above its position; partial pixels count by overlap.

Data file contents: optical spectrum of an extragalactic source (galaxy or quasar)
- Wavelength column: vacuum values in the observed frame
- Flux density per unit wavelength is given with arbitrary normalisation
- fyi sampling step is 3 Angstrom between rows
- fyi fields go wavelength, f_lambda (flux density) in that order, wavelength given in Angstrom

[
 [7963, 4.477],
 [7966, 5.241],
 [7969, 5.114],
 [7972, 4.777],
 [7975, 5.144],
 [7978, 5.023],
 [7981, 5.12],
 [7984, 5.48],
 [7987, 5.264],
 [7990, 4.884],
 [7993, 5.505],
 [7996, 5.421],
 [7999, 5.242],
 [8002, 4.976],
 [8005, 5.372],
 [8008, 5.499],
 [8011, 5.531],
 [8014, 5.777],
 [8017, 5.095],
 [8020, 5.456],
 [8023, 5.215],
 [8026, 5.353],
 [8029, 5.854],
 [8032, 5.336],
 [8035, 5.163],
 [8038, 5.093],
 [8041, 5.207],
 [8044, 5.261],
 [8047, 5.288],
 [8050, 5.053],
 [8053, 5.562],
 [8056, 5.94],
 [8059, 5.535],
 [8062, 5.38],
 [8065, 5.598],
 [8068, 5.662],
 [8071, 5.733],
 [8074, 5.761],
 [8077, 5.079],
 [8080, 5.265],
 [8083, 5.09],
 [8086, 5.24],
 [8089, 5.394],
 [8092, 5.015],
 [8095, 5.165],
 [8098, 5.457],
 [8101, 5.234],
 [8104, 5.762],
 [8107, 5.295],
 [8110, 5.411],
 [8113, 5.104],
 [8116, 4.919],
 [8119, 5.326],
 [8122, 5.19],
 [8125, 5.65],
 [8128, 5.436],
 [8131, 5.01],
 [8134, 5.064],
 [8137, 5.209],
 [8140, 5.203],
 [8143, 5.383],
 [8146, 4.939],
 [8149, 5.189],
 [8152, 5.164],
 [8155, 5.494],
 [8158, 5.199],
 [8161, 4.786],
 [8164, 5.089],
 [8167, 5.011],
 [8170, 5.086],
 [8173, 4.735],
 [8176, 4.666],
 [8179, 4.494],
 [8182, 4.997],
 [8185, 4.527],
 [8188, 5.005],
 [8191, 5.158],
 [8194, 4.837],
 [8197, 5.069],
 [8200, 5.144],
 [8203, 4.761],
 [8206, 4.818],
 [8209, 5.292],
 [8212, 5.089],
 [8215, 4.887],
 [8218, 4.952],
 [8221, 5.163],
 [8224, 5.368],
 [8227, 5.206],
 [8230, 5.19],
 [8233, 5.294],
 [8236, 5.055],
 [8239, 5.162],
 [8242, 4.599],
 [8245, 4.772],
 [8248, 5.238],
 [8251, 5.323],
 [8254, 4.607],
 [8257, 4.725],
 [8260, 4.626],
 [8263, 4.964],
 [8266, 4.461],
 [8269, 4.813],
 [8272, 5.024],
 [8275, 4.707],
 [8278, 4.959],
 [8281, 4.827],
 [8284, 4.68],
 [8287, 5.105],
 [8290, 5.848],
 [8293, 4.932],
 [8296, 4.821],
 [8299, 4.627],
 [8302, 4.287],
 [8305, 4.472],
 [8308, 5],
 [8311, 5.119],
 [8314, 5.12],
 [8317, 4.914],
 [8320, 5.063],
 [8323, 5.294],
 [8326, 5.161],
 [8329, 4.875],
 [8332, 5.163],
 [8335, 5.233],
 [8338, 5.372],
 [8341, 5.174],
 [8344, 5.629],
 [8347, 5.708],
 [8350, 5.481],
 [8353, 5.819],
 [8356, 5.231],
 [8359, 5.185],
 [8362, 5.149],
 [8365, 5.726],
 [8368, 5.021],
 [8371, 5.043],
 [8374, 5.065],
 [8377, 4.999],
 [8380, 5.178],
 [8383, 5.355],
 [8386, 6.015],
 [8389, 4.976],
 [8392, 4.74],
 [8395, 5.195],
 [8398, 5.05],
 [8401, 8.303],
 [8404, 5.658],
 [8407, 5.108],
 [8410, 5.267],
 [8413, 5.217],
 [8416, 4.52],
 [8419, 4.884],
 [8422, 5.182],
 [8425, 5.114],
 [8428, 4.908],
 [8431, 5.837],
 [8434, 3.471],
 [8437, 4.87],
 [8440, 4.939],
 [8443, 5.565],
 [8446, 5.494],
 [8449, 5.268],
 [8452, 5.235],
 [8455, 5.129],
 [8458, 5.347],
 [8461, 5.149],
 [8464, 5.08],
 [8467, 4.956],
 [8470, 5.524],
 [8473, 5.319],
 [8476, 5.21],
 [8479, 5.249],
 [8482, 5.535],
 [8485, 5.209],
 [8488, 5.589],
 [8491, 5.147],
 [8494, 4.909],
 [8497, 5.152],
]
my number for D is -3.6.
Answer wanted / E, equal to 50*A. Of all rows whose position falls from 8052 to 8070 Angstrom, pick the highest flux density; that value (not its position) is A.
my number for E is 297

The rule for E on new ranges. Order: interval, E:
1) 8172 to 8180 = 237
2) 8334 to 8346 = 281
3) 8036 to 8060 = 297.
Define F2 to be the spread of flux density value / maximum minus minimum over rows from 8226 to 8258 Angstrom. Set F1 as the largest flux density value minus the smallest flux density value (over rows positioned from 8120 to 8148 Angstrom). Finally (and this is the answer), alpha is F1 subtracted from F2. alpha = 0.0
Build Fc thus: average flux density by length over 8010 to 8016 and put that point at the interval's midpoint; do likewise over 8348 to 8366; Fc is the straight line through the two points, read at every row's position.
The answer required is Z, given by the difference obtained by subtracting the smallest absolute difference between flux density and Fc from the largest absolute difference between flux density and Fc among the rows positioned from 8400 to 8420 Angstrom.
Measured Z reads 2.8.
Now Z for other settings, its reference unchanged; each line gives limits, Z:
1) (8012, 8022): 0.4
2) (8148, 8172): 0.7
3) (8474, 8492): 0.1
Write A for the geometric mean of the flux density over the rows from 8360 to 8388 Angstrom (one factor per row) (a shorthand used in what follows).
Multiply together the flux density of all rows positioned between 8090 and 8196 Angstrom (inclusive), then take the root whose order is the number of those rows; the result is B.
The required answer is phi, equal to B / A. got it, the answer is 0.97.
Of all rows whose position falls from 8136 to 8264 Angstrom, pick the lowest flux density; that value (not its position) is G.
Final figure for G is 4.494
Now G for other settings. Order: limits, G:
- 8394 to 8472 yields 3.471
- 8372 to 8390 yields 4.976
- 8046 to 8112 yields 5.015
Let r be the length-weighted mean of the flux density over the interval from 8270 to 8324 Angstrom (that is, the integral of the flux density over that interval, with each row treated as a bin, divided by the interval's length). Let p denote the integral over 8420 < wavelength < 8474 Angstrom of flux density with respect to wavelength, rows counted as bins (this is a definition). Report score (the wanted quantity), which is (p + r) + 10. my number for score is 292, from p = 277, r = 4.93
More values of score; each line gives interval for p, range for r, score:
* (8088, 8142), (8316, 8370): 300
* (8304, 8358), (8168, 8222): 297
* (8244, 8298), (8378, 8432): 281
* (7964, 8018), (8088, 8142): 298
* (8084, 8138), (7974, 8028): 300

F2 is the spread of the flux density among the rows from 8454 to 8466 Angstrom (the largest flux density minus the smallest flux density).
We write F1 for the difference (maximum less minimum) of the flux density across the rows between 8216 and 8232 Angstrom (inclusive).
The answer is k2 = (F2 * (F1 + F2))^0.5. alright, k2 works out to 0.4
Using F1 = 0.4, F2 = 0.27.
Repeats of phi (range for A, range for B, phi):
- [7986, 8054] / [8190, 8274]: 0.94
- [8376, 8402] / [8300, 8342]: 0.92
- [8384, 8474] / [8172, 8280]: 0.95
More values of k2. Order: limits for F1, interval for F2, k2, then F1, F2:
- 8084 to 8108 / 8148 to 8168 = 1.0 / 0.7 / 0.71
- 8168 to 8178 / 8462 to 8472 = 0.7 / 0.4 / 0.57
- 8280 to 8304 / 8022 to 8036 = 1.2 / 1.6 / 0.69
